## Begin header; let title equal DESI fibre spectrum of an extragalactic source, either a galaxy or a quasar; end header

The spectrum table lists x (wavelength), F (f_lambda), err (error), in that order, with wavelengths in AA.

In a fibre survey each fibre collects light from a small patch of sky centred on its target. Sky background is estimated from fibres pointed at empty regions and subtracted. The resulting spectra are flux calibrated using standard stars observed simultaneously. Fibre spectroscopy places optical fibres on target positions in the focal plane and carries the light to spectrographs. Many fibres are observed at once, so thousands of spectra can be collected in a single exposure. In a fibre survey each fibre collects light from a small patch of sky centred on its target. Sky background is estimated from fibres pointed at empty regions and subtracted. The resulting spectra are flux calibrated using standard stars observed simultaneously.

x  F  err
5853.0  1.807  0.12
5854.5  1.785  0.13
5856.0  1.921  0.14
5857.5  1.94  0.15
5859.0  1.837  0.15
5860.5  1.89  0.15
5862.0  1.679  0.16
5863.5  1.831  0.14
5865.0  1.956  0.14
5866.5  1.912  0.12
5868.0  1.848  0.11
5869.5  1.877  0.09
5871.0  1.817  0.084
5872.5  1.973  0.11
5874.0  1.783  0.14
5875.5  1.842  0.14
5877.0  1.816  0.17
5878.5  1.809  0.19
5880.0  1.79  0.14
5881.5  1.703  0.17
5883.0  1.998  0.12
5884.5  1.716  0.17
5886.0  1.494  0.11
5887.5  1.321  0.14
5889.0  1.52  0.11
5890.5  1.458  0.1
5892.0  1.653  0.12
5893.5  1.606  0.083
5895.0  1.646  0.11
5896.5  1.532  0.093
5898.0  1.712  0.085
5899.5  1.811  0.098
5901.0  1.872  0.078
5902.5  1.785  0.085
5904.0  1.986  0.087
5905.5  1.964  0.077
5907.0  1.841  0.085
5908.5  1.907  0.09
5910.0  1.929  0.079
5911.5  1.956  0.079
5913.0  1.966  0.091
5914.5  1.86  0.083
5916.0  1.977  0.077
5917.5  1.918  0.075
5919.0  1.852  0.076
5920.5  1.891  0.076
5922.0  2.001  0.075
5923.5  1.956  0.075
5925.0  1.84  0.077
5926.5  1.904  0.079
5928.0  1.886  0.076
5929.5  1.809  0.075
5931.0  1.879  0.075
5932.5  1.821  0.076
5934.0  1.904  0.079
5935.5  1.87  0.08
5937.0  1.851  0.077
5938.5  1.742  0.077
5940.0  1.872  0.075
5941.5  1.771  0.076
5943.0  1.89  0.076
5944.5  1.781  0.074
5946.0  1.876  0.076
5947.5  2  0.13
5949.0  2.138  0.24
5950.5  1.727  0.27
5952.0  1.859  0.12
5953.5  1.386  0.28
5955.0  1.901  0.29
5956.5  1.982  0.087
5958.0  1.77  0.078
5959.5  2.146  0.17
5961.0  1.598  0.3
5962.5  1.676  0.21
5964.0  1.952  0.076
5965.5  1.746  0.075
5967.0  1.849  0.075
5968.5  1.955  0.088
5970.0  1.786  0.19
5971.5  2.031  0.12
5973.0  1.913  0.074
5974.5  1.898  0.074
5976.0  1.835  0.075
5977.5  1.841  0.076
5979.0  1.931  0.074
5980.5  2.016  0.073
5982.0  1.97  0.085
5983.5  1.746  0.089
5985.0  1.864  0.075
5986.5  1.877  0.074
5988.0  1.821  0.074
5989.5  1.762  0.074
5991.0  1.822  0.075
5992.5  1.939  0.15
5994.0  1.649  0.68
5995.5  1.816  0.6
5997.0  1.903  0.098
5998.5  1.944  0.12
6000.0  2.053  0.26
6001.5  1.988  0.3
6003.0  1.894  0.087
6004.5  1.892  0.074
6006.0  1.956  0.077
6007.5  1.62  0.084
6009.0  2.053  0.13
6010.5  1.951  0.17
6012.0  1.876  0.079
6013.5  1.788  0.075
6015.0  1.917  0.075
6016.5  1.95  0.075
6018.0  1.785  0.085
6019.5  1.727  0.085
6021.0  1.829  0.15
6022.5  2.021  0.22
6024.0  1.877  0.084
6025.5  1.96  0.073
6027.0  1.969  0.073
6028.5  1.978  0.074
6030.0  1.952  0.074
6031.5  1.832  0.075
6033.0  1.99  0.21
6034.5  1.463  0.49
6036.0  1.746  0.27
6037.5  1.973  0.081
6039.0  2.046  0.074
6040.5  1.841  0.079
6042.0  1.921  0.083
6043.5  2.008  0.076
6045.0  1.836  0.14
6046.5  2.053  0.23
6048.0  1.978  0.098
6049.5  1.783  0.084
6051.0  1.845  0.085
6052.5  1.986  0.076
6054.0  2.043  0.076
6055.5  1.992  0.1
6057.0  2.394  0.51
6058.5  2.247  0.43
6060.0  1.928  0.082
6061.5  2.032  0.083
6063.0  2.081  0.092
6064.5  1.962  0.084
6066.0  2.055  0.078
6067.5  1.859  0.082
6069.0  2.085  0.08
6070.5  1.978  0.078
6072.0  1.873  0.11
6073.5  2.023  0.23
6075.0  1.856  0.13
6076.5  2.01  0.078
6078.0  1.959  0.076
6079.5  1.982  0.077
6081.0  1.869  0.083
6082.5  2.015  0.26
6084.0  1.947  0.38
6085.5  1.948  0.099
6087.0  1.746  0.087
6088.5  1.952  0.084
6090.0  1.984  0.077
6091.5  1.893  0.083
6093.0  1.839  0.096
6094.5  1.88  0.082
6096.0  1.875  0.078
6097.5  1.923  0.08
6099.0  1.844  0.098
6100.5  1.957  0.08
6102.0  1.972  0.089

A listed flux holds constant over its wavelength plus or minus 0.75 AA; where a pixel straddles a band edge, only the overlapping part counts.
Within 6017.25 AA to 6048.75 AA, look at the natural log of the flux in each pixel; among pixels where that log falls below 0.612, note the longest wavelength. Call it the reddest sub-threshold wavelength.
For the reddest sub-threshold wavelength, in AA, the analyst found 6045.0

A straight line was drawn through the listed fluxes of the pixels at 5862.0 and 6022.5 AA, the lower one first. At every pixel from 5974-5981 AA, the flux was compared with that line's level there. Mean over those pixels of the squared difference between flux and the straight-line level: 0.004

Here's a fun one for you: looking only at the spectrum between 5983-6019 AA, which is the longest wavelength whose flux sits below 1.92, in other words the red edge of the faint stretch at 6018.0 AA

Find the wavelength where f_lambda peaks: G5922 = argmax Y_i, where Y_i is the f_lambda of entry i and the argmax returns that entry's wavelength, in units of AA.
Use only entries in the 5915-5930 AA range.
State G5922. 5922.0 AA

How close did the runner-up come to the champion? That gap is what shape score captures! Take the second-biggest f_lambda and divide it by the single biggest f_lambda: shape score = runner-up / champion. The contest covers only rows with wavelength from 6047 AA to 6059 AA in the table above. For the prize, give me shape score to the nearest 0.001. 0.939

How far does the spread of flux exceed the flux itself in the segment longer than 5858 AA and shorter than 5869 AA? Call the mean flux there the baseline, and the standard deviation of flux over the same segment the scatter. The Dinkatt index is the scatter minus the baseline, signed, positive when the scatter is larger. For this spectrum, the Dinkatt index -1.77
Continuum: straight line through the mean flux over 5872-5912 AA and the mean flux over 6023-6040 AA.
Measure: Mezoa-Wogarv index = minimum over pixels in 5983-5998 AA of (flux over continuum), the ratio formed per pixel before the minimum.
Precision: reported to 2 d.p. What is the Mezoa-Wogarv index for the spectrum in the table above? 0.89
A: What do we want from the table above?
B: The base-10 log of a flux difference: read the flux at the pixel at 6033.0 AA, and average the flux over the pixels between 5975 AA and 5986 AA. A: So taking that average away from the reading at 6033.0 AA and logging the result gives -1.0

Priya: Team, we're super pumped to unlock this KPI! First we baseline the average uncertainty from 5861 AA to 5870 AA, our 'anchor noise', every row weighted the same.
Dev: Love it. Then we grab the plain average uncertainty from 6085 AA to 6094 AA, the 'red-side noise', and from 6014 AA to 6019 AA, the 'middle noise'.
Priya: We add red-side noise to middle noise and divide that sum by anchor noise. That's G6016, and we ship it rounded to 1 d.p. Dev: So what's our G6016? 1.3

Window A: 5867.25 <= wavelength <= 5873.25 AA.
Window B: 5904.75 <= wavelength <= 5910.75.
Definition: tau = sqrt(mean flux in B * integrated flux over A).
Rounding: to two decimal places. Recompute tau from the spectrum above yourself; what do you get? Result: 4.64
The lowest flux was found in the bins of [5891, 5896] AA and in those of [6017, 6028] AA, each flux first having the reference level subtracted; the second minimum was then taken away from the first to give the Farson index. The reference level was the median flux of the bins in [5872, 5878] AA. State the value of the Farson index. -0.12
